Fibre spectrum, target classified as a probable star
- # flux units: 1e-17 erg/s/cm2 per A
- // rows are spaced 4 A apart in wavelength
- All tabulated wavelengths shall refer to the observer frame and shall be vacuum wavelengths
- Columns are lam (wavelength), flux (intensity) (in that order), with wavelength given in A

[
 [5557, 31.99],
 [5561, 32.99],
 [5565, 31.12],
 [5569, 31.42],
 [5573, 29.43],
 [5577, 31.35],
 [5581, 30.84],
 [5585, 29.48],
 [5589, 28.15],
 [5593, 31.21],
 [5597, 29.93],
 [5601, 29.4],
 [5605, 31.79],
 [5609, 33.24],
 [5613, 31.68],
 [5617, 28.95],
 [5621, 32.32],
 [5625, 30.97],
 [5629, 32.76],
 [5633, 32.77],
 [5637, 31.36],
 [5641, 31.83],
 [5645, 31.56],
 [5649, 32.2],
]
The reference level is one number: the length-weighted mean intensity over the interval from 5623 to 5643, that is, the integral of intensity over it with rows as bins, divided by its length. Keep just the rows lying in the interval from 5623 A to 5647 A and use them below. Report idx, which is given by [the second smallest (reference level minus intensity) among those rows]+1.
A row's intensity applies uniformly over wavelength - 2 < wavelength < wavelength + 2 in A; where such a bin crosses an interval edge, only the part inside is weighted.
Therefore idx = 0.2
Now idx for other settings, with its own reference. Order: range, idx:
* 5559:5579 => 1.5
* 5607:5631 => 0.2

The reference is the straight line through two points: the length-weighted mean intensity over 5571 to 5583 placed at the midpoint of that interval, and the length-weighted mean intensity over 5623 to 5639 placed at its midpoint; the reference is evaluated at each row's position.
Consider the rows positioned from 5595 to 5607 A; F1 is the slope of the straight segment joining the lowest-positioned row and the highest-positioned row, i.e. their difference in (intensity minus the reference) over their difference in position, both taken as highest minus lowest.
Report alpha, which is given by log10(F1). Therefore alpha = -0.7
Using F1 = 0.206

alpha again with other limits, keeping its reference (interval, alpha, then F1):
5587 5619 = -2.7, 0.002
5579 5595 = -2.4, 0.004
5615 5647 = -1.2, 0.067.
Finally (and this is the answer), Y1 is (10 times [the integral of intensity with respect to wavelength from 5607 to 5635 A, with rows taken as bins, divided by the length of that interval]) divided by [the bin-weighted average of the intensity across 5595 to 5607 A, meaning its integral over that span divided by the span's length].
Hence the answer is 10.5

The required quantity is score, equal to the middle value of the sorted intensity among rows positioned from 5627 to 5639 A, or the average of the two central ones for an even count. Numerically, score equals 32.8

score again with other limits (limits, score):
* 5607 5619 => 31.7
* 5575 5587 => 30.8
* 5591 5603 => 29.9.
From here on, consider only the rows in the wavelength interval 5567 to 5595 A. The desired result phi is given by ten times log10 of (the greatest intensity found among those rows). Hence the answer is 14.97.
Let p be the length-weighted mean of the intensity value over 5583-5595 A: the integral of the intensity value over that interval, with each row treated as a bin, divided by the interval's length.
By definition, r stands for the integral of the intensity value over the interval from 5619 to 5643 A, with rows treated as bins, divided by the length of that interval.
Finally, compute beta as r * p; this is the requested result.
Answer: 948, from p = 29.6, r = 32.0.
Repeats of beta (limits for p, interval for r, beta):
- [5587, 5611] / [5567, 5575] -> 932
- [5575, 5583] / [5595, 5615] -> 970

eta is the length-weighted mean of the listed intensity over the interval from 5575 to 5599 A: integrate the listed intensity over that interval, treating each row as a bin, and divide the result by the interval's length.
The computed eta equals 30.2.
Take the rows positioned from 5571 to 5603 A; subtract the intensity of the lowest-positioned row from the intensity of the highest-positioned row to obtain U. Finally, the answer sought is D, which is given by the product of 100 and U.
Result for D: -3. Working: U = 0.0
